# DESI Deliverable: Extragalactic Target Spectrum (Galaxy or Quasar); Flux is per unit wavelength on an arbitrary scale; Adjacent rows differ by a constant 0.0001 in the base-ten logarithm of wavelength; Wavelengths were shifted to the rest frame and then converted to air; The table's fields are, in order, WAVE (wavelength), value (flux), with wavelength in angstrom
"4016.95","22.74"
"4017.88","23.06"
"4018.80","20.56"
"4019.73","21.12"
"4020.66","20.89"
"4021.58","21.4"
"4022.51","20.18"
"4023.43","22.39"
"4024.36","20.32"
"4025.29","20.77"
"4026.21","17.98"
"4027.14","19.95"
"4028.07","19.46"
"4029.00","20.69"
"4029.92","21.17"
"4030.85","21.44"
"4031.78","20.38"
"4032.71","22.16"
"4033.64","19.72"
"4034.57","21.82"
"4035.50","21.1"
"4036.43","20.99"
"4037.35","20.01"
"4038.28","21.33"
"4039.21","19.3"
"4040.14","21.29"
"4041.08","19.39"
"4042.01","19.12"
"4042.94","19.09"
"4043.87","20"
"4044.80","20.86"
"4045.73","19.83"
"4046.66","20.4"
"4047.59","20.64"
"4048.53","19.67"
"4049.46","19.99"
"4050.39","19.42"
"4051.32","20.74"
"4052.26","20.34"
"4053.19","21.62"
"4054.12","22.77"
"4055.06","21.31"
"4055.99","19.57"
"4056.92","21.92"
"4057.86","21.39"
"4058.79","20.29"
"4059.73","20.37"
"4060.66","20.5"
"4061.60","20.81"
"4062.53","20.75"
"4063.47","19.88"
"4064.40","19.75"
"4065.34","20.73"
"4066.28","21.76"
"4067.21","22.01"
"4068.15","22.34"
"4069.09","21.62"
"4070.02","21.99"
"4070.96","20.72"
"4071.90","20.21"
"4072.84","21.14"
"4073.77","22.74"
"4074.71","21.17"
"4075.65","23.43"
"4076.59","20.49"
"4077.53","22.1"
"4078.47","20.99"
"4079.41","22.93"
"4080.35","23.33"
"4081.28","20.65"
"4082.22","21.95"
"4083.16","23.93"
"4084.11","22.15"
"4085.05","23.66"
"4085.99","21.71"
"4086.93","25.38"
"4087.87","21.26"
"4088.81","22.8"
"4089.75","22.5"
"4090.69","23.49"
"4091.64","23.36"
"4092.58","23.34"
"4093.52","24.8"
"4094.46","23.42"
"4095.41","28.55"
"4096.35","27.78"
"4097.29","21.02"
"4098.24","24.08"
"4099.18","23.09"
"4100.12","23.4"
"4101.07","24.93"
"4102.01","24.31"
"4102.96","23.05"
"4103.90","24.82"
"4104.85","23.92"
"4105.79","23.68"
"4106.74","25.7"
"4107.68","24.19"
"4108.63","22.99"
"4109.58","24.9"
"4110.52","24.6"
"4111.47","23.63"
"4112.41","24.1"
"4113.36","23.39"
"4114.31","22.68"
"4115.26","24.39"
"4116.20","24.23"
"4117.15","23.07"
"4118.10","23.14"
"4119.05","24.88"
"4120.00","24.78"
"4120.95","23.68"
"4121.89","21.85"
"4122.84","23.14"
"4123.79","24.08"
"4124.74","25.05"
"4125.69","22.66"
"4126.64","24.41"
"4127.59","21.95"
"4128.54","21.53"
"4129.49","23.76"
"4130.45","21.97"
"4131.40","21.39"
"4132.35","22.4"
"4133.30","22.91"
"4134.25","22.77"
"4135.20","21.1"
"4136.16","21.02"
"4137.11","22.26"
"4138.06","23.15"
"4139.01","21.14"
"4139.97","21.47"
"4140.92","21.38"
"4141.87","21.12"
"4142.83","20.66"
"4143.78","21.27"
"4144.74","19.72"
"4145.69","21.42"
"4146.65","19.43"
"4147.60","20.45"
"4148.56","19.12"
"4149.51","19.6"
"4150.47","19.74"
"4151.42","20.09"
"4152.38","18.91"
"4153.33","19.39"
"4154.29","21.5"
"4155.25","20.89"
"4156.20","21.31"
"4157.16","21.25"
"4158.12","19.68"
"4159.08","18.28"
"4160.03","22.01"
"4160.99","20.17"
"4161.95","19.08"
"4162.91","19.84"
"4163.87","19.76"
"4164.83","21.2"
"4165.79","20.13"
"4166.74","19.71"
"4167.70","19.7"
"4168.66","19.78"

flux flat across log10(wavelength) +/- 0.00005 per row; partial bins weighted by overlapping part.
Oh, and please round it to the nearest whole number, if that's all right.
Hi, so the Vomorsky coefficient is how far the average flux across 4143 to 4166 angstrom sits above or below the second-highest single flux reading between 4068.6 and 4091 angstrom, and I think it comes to -4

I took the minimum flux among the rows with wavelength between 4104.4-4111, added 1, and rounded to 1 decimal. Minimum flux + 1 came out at 24.0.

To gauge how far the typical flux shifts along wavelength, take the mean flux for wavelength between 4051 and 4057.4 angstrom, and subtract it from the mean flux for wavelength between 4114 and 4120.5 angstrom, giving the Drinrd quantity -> 2.7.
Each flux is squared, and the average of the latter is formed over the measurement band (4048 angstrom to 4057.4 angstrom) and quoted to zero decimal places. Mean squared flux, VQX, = 431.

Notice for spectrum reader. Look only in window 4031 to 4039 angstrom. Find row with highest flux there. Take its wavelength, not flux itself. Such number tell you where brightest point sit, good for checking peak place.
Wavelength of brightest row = 4032.71 angstrom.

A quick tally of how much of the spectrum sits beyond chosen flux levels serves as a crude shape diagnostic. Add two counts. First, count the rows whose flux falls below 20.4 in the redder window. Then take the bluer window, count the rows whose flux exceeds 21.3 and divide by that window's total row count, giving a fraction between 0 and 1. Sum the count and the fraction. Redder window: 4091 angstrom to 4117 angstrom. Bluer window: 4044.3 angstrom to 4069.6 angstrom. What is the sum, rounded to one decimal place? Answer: 0.3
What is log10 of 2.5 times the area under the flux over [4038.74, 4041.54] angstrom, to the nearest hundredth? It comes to 2.14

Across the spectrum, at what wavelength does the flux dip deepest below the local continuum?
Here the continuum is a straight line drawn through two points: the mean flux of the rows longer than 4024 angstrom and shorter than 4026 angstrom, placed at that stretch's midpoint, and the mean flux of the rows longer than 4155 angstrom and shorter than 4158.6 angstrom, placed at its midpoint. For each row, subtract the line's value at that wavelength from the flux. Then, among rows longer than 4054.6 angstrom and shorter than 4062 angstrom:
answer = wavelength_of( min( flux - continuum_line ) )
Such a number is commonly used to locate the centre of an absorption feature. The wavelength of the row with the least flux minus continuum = 4055.99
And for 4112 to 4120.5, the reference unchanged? 4114.31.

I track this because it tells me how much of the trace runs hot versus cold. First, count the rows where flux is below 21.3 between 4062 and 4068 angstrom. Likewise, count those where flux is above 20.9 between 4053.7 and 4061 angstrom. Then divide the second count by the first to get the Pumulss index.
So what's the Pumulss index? 1.0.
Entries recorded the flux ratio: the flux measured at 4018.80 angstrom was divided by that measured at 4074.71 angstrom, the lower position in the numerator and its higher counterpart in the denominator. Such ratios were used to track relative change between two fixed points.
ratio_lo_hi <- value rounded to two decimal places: 0.97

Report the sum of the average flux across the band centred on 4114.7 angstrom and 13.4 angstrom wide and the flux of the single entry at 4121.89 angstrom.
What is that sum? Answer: 45.7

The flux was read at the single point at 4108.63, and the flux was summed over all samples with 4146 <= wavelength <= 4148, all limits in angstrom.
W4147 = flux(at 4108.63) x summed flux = 917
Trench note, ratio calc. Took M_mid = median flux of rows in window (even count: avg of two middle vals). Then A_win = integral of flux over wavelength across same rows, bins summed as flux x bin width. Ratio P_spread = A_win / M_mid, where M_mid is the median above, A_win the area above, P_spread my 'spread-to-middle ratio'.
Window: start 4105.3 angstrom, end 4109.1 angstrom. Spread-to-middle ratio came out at 3.8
